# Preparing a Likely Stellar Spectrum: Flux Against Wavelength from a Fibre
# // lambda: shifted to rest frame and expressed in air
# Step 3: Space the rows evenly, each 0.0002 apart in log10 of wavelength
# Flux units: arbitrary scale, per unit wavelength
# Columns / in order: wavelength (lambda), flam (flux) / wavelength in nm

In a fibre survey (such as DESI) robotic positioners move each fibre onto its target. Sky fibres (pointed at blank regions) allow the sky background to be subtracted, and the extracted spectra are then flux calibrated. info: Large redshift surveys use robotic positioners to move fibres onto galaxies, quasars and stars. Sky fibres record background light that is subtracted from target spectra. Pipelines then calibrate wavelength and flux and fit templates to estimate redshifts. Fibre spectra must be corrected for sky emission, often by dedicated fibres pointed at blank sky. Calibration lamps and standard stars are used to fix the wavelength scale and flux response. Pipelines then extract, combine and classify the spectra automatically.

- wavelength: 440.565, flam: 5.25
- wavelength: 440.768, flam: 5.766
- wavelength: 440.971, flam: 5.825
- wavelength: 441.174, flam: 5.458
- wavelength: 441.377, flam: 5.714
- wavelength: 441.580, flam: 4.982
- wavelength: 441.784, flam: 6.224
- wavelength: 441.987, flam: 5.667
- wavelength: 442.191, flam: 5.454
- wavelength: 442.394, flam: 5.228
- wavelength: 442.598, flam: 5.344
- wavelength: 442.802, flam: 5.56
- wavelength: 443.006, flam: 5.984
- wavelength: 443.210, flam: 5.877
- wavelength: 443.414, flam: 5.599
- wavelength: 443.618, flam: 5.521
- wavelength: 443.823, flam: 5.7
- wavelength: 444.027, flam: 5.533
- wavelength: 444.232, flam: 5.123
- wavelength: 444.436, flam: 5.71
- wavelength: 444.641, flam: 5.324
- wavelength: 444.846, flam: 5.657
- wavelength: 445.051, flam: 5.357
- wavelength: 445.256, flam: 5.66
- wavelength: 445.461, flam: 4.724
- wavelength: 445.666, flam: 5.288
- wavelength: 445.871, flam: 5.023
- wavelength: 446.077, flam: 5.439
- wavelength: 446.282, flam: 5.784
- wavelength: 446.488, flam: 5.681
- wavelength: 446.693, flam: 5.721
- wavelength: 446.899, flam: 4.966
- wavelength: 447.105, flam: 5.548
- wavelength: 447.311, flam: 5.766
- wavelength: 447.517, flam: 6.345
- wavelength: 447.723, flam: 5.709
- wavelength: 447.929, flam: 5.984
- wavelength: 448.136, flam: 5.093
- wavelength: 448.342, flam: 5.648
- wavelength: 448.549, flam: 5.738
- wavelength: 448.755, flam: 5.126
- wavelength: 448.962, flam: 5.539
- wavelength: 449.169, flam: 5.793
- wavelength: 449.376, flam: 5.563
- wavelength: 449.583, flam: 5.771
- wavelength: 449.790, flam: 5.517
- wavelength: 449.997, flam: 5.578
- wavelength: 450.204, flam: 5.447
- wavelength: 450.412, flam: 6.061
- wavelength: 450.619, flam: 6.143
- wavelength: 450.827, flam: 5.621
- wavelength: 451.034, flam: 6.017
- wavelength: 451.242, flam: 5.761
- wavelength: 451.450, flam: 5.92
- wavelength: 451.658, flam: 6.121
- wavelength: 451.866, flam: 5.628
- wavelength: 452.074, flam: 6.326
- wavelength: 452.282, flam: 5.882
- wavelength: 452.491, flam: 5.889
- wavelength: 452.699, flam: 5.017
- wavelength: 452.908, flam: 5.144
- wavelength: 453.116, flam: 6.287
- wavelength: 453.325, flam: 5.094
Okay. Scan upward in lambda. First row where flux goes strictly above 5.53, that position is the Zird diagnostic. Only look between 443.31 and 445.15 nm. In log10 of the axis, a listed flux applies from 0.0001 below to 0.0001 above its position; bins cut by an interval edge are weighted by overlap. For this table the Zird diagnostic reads 443.414 nm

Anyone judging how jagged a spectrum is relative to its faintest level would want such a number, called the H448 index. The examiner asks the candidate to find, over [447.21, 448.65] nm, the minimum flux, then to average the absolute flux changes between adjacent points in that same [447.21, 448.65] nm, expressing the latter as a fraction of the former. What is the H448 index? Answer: 0.10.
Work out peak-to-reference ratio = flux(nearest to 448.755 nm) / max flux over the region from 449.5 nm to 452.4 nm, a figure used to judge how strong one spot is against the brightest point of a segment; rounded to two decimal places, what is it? 0.81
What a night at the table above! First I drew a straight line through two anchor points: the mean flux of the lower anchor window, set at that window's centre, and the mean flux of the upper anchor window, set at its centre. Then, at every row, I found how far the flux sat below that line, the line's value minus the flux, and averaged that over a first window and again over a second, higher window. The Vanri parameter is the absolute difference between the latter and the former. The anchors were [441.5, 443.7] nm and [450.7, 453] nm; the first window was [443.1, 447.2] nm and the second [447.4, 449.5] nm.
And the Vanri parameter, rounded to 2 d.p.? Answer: 0.13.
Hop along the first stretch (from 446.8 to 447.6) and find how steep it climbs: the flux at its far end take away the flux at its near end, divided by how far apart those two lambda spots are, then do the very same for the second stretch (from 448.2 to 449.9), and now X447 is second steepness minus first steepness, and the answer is -2.3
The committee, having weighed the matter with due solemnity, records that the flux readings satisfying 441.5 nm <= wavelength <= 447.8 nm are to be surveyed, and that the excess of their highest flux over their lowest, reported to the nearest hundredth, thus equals 1.62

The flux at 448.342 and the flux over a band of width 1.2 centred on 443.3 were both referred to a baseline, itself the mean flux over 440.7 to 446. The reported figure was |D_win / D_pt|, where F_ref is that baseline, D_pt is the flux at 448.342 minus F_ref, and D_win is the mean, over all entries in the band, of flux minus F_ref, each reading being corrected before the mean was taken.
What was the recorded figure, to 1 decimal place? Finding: 1.4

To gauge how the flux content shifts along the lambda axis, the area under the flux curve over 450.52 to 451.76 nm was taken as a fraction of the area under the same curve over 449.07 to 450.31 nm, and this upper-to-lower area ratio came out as 1.06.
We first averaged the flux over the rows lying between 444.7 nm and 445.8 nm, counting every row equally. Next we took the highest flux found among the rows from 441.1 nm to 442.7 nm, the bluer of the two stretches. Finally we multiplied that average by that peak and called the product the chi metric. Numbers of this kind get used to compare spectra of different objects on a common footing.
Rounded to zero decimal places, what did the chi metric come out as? 33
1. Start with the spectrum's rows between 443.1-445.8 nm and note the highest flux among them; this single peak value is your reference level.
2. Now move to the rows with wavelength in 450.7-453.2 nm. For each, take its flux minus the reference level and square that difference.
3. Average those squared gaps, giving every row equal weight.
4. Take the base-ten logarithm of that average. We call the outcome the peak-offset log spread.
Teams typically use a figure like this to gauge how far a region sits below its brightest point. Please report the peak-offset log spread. -0.81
